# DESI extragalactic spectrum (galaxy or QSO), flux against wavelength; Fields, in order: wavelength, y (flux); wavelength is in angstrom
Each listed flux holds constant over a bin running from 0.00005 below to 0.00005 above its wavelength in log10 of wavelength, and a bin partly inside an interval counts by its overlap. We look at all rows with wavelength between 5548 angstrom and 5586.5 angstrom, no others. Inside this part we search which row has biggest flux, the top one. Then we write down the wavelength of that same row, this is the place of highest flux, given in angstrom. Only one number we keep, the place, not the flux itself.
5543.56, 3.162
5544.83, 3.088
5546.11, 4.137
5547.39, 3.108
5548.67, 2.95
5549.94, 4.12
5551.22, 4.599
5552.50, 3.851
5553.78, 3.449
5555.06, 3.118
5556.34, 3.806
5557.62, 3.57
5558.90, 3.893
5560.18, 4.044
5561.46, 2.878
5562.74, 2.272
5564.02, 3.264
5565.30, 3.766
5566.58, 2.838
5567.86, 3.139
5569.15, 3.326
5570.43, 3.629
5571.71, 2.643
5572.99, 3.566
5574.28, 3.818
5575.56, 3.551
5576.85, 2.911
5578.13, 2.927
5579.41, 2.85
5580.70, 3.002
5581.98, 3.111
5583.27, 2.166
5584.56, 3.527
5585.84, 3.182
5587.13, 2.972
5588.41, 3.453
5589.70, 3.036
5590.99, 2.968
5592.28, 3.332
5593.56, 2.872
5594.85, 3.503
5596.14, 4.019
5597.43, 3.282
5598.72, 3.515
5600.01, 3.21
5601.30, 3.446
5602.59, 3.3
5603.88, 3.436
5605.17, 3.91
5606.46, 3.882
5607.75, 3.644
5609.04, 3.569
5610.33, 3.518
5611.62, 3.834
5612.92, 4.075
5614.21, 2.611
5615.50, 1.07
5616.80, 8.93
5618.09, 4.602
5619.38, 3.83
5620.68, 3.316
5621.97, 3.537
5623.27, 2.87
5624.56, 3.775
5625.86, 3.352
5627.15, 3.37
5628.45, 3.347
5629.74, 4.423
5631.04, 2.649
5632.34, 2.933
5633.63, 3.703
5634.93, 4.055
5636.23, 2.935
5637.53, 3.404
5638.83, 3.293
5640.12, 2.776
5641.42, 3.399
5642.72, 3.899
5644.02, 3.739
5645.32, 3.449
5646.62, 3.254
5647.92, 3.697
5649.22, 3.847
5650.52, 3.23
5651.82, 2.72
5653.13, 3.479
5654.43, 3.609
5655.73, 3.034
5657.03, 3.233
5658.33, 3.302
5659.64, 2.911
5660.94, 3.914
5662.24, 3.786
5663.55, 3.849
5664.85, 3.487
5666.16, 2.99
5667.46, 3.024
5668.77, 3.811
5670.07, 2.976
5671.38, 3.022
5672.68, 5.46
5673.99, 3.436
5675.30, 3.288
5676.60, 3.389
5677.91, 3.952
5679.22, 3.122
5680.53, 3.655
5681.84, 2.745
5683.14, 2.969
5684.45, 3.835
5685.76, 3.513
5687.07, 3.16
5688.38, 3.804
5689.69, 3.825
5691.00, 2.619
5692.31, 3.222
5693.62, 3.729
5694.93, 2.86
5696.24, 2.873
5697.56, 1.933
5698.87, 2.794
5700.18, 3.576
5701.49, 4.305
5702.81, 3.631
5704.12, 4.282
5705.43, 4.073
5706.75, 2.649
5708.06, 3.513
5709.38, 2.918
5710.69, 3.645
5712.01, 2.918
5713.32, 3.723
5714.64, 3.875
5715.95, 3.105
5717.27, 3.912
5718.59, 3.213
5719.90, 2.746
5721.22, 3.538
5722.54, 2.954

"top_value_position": 5551.22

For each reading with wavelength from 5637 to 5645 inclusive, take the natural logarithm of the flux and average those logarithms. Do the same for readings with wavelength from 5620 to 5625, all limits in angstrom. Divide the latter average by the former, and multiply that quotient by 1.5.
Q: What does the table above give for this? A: 1.48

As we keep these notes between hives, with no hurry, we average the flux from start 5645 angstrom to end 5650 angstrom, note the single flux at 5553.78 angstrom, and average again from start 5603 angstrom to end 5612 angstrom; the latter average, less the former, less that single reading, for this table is -3.3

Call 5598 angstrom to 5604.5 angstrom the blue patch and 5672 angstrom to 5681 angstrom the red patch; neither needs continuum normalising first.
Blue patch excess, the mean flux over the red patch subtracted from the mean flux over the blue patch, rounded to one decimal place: -0.4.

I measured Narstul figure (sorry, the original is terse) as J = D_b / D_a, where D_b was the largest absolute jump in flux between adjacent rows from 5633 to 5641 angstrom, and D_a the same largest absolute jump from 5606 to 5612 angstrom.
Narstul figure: 3.5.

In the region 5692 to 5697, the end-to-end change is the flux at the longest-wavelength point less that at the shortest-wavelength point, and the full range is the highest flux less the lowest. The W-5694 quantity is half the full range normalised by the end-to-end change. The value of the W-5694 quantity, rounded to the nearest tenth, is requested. -1.2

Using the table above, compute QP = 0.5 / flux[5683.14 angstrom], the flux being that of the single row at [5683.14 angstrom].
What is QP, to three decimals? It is 0.168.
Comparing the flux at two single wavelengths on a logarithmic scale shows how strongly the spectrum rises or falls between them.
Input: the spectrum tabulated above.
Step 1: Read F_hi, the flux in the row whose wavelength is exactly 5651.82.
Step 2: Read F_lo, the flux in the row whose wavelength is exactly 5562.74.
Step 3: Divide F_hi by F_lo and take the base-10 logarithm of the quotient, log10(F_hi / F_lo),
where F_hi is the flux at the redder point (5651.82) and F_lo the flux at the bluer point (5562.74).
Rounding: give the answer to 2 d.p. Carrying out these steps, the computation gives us 0.08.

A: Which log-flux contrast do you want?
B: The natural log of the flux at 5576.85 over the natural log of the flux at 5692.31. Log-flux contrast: 0.91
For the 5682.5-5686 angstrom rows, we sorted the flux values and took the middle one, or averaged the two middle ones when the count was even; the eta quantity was 3.5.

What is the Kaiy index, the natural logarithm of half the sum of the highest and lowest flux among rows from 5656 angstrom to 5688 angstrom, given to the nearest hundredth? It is 1.41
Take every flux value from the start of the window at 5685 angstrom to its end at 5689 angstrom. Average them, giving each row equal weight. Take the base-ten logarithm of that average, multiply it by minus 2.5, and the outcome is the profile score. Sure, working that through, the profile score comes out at -1.36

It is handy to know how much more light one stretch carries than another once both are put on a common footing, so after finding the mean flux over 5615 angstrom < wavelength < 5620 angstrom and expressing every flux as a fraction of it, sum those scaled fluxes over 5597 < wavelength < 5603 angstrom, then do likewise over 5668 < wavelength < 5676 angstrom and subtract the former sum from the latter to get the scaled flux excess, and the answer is 1.1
